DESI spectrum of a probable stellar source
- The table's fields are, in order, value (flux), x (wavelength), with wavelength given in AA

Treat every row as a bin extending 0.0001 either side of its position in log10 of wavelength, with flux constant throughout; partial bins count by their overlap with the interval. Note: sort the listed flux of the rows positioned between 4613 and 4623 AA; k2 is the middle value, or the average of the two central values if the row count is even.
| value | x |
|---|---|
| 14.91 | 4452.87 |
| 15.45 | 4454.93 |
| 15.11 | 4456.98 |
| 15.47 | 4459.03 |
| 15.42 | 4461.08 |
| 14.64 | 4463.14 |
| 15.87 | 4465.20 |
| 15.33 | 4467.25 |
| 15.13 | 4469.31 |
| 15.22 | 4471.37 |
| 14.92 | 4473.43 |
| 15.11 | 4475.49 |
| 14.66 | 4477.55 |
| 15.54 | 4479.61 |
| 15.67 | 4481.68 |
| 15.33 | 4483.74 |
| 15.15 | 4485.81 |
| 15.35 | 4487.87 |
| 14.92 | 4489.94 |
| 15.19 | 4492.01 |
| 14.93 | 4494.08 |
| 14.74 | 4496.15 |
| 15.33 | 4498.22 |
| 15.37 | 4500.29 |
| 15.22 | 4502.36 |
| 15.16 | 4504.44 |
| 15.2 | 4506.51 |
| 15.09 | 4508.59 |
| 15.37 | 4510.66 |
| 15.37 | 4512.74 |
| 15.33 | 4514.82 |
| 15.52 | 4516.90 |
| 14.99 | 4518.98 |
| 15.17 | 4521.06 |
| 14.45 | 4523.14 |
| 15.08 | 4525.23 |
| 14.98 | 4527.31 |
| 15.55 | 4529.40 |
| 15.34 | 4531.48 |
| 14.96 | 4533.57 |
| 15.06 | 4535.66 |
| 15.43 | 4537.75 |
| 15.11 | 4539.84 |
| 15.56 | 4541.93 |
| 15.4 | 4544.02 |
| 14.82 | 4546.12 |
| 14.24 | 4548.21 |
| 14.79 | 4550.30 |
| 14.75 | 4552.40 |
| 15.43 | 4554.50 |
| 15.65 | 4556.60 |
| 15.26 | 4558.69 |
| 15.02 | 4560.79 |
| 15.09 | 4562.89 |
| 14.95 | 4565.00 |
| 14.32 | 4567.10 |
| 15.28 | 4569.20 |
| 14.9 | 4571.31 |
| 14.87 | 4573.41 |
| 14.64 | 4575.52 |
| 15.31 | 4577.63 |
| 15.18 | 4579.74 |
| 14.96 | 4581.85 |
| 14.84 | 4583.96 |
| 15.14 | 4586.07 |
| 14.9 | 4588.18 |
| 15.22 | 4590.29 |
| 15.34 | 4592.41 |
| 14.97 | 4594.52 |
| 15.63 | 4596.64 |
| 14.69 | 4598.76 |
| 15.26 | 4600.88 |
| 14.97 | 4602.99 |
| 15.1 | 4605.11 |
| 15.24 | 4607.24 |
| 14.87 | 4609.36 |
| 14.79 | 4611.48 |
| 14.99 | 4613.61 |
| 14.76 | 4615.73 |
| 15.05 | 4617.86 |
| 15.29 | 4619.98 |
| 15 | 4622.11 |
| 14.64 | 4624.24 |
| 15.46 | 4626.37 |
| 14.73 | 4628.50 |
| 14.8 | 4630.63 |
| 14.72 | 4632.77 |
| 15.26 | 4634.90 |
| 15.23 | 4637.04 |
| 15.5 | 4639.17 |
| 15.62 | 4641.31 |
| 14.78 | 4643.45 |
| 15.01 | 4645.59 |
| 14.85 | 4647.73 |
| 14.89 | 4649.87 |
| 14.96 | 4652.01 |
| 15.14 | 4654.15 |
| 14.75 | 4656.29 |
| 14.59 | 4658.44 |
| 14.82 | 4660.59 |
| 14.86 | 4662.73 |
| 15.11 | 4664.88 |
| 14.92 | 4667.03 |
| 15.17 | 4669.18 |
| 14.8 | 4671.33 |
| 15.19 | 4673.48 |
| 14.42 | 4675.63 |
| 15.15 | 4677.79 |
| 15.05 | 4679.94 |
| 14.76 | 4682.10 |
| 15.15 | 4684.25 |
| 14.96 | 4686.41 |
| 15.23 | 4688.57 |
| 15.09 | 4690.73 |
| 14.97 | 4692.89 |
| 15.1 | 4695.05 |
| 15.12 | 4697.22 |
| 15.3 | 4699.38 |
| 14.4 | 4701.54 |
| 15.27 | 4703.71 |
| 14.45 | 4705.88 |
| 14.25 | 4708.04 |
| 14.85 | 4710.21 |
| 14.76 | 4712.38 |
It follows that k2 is 15.0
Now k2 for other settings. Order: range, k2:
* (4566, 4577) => 14.9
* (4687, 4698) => 15.1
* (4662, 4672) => 14.9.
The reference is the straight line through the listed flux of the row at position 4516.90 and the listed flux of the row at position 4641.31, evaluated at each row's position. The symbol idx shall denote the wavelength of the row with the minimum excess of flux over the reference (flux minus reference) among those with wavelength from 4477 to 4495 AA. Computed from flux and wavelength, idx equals 4477.55 AA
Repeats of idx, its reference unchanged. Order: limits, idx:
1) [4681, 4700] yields 4682.10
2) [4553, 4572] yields 4567.10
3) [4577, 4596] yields 4583.96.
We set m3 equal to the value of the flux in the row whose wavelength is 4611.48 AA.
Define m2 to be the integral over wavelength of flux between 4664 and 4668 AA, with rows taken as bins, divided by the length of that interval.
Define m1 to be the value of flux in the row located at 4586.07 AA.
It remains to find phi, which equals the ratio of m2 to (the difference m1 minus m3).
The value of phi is 43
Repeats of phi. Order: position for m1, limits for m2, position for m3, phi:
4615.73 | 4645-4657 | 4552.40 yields 1495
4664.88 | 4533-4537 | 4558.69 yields -100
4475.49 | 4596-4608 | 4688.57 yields -126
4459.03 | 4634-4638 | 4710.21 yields 25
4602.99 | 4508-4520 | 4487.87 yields -40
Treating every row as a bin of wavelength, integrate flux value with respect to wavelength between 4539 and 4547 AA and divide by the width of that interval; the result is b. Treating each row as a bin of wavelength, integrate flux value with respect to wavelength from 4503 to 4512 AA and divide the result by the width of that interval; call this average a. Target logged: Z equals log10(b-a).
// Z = -1.8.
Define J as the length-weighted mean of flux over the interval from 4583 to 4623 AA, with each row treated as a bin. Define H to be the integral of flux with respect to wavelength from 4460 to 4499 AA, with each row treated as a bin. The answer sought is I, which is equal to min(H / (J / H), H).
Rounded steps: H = 592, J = 15.06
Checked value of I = 592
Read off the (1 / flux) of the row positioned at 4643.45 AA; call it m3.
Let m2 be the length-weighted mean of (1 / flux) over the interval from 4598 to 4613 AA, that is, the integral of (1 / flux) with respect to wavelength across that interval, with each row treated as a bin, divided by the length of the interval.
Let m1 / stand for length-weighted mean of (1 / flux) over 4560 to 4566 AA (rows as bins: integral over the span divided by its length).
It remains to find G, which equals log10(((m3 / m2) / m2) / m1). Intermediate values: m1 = 0.0665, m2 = 0.0667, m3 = 0.0677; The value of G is 2.36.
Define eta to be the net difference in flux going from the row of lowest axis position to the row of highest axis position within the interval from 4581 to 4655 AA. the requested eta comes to 0.18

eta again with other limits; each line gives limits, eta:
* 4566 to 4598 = 1.31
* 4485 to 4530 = 0.40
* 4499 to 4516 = -0.04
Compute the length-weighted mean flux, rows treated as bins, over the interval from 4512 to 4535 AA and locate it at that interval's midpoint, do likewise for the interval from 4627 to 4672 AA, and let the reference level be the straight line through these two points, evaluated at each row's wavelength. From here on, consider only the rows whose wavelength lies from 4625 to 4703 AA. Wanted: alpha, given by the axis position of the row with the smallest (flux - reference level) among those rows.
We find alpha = 4675.63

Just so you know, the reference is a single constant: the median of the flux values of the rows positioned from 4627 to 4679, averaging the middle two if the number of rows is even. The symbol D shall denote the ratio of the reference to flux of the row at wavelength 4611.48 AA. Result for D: 1.01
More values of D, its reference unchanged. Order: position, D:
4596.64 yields 0.95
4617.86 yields 0.99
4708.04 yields 1.05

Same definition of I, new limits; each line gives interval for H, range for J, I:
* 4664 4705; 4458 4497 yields 615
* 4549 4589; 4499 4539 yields 600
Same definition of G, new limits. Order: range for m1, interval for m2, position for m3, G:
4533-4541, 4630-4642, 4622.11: 2.37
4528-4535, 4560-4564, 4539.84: 2.36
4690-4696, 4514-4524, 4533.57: 2.36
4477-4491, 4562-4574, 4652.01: 2.35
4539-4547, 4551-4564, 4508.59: 2.37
